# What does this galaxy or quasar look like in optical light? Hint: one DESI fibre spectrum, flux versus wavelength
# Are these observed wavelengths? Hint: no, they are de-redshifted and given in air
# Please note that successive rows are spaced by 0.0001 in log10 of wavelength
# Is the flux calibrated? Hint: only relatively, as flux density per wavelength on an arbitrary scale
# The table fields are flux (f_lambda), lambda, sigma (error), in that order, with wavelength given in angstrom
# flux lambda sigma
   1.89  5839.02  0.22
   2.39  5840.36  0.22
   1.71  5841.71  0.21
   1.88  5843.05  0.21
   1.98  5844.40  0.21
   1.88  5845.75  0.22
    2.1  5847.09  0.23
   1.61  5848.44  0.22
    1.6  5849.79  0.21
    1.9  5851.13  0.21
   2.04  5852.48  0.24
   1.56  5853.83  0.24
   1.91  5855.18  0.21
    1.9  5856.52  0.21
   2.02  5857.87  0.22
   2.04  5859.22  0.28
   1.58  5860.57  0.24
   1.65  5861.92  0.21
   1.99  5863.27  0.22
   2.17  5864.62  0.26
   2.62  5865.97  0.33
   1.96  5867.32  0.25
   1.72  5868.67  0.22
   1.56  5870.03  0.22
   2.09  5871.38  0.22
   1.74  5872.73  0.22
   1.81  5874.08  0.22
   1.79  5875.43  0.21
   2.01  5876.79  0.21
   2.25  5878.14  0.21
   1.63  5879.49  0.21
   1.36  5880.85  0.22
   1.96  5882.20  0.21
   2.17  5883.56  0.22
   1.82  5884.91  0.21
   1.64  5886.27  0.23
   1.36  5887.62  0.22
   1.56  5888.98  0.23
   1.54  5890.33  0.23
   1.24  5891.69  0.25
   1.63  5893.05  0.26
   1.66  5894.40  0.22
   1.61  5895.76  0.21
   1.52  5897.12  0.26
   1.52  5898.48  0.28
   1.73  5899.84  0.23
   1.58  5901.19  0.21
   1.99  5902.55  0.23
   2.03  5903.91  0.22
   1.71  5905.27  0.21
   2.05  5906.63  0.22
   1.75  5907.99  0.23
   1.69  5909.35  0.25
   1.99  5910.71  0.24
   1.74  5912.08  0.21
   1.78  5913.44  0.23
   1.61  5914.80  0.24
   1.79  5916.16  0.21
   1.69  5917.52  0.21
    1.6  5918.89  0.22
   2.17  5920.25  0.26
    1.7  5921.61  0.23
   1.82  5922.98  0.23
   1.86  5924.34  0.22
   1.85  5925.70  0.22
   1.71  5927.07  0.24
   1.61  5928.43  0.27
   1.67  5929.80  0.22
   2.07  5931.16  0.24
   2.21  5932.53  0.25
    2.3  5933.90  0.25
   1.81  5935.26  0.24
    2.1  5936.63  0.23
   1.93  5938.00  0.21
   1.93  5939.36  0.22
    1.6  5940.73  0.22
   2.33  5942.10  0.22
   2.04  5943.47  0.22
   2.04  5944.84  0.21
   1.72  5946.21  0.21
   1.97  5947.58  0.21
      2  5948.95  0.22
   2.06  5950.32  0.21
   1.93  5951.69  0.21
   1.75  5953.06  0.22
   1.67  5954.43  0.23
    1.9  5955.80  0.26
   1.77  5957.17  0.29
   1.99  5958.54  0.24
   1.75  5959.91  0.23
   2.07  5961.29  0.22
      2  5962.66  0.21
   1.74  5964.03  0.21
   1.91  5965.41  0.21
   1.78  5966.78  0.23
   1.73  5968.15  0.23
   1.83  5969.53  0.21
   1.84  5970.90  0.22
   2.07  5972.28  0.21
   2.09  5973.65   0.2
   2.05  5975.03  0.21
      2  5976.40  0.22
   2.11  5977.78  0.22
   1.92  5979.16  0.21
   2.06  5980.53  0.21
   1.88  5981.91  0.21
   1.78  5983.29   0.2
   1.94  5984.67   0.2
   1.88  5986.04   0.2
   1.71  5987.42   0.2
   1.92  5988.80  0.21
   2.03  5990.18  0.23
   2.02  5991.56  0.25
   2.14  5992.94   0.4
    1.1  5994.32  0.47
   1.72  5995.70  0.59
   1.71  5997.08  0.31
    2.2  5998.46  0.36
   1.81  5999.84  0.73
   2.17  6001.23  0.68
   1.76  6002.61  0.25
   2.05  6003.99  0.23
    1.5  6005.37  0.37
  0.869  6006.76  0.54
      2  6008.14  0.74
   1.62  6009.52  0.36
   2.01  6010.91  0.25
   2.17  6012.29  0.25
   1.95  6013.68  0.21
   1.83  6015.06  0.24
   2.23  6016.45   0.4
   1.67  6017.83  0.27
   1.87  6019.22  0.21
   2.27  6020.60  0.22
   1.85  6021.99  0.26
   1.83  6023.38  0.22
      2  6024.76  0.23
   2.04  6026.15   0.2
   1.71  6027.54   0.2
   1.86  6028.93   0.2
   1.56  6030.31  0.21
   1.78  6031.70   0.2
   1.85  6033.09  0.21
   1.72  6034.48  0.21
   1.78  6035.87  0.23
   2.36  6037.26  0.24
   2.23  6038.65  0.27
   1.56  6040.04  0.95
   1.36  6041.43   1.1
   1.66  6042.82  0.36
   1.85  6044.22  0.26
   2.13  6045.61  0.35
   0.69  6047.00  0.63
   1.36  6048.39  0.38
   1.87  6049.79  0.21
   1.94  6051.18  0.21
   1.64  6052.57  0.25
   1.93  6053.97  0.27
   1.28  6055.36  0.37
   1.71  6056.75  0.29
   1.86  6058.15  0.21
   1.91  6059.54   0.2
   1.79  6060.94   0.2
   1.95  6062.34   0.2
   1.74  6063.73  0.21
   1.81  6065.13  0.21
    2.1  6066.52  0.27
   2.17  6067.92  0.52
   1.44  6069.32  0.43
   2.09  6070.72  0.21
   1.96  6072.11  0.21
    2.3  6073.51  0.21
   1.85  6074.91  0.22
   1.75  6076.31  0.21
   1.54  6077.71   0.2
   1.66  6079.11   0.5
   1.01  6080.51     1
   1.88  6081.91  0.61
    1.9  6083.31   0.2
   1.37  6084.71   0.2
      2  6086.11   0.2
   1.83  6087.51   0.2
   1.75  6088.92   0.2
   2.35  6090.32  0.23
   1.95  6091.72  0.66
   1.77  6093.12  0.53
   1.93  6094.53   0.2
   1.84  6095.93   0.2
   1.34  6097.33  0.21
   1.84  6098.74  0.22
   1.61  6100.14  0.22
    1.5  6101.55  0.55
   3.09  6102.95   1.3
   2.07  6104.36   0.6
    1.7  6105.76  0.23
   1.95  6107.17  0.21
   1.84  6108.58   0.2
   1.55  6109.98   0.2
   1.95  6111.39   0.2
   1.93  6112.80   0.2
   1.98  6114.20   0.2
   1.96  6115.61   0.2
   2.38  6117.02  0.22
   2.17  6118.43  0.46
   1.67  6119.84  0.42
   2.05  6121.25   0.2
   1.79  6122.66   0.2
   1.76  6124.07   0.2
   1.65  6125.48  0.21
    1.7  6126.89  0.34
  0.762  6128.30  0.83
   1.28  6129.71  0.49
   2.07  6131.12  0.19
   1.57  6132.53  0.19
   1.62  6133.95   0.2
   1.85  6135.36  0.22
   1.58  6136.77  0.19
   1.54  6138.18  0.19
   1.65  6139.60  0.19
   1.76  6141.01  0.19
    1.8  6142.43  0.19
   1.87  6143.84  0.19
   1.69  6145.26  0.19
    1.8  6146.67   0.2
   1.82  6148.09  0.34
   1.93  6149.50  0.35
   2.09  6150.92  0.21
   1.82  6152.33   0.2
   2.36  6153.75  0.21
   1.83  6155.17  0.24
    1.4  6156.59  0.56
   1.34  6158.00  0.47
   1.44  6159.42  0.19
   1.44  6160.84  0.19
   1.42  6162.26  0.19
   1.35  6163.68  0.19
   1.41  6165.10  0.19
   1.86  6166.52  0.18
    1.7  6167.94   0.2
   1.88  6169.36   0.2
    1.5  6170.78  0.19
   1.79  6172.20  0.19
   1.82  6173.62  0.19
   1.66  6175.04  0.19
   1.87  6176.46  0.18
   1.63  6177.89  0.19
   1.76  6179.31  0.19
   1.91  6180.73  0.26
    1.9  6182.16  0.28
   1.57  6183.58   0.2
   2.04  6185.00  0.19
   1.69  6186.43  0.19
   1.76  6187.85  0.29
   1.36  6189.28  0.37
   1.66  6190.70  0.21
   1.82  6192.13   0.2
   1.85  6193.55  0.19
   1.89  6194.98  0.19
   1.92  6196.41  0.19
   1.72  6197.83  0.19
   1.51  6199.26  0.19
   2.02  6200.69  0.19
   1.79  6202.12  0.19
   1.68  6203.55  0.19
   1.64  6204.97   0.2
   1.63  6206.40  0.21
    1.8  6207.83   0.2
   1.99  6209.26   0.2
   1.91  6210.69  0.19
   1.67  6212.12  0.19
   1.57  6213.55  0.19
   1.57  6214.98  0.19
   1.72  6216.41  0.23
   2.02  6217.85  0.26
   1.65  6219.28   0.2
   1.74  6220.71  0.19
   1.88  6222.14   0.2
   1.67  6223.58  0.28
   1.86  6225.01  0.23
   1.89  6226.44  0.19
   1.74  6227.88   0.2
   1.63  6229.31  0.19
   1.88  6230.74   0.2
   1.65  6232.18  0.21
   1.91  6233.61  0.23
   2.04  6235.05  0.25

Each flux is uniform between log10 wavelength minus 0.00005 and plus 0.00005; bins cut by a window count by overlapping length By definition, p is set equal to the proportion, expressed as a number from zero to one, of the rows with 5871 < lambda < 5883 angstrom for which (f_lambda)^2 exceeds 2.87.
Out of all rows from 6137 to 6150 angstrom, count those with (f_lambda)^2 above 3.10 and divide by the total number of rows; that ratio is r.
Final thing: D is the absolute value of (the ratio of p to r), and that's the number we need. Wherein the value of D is 1.40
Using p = 0.78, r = 0.56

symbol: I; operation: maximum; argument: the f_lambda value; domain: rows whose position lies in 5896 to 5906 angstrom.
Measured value 2.03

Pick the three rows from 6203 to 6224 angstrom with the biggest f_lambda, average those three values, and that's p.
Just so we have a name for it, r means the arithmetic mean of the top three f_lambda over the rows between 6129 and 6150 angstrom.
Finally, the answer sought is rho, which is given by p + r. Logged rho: 3.93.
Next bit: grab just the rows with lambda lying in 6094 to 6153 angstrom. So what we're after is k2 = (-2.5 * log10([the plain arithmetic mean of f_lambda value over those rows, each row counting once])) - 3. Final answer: -3.64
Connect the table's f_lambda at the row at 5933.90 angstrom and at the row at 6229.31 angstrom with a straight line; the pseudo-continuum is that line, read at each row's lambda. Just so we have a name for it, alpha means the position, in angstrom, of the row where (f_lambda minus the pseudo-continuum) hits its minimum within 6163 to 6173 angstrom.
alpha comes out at 6163.68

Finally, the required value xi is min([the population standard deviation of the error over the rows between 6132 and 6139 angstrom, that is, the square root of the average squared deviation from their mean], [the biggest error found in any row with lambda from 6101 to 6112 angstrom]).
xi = 0.012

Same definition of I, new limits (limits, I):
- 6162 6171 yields 1.88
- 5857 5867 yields 2.62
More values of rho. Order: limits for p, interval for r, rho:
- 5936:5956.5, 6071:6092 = 4.38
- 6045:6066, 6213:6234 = 3.95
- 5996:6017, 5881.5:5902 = 4.18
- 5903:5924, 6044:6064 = 4.09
